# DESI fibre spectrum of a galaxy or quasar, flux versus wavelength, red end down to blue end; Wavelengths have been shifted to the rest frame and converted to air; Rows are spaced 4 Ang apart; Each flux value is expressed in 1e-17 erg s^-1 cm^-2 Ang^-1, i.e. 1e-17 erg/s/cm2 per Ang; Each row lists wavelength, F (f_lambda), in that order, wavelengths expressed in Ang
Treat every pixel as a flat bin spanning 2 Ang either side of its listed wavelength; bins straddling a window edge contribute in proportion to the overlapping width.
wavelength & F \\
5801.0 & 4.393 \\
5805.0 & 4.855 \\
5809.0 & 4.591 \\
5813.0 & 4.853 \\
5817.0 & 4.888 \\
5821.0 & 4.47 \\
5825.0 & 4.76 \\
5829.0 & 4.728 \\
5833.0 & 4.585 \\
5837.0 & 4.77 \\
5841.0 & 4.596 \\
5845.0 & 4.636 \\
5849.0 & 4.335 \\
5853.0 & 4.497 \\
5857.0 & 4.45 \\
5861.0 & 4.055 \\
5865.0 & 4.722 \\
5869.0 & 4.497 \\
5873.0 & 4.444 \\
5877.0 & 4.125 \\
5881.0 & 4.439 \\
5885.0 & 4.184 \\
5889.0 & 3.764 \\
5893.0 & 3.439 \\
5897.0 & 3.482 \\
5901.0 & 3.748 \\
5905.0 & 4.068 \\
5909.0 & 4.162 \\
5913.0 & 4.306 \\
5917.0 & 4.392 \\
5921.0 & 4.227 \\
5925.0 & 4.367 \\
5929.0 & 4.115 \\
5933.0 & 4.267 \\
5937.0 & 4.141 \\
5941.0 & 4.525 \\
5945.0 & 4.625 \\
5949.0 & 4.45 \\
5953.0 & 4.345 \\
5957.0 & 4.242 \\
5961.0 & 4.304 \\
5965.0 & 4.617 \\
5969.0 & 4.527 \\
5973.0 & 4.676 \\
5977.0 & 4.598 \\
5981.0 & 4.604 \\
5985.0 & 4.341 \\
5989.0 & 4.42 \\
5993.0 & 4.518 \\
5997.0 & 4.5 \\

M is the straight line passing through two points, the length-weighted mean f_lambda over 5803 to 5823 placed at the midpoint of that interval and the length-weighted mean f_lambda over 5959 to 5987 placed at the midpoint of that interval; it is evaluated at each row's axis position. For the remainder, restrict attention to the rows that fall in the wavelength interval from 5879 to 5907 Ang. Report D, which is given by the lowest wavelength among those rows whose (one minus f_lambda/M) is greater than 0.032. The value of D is 5881.0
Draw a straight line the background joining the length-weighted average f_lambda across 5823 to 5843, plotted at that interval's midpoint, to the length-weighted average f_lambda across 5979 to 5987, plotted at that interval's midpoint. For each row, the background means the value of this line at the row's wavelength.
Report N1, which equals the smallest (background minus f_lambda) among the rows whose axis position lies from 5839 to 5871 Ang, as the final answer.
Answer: -0.08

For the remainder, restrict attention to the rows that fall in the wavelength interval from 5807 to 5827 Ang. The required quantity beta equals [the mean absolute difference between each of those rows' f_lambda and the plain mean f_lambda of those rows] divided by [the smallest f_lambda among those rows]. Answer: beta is 0.033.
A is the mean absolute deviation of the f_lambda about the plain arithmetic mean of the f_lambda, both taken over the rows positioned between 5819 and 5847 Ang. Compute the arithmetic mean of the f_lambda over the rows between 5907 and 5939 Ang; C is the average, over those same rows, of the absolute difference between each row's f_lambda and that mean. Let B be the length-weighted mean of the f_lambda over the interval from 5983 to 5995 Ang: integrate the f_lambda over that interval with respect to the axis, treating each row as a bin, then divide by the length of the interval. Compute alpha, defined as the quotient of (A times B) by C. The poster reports 5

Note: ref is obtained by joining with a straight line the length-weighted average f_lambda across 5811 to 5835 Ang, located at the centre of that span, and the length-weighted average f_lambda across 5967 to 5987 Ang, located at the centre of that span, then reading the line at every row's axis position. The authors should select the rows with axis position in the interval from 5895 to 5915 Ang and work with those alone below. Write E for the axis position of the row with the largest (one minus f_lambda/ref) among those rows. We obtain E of 5897.0 Ang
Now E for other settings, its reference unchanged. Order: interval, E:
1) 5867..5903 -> 5893.0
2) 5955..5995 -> 5957.0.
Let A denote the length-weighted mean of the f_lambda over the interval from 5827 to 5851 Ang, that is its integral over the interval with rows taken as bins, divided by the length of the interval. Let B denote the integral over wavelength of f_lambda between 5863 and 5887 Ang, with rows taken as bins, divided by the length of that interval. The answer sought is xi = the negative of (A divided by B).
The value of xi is -1.05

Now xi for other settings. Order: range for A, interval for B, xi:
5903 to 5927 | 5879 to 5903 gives -1.11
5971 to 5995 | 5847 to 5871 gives -1.02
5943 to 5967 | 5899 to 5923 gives -1.07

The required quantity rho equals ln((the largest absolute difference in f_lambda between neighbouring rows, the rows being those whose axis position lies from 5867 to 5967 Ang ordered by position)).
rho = -0.9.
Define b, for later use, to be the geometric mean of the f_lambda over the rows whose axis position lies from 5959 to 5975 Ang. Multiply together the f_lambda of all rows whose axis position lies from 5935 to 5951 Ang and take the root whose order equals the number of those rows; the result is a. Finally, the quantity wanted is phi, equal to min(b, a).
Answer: 4.43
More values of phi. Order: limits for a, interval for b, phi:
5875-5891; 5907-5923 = 4.12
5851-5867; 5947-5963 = 4.33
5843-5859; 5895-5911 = 3.86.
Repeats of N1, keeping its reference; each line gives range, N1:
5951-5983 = -0.19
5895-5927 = 0.18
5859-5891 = -0.08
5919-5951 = -0.10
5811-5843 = -0.18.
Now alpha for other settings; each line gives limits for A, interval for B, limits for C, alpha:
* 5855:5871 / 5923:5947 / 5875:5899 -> 2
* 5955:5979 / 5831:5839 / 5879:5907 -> 2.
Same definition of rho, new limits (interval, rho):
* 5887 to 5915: -1.1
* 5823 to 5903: -0.4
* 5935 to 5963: -1.0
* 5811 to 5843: -0.9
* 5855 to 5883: -0.4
